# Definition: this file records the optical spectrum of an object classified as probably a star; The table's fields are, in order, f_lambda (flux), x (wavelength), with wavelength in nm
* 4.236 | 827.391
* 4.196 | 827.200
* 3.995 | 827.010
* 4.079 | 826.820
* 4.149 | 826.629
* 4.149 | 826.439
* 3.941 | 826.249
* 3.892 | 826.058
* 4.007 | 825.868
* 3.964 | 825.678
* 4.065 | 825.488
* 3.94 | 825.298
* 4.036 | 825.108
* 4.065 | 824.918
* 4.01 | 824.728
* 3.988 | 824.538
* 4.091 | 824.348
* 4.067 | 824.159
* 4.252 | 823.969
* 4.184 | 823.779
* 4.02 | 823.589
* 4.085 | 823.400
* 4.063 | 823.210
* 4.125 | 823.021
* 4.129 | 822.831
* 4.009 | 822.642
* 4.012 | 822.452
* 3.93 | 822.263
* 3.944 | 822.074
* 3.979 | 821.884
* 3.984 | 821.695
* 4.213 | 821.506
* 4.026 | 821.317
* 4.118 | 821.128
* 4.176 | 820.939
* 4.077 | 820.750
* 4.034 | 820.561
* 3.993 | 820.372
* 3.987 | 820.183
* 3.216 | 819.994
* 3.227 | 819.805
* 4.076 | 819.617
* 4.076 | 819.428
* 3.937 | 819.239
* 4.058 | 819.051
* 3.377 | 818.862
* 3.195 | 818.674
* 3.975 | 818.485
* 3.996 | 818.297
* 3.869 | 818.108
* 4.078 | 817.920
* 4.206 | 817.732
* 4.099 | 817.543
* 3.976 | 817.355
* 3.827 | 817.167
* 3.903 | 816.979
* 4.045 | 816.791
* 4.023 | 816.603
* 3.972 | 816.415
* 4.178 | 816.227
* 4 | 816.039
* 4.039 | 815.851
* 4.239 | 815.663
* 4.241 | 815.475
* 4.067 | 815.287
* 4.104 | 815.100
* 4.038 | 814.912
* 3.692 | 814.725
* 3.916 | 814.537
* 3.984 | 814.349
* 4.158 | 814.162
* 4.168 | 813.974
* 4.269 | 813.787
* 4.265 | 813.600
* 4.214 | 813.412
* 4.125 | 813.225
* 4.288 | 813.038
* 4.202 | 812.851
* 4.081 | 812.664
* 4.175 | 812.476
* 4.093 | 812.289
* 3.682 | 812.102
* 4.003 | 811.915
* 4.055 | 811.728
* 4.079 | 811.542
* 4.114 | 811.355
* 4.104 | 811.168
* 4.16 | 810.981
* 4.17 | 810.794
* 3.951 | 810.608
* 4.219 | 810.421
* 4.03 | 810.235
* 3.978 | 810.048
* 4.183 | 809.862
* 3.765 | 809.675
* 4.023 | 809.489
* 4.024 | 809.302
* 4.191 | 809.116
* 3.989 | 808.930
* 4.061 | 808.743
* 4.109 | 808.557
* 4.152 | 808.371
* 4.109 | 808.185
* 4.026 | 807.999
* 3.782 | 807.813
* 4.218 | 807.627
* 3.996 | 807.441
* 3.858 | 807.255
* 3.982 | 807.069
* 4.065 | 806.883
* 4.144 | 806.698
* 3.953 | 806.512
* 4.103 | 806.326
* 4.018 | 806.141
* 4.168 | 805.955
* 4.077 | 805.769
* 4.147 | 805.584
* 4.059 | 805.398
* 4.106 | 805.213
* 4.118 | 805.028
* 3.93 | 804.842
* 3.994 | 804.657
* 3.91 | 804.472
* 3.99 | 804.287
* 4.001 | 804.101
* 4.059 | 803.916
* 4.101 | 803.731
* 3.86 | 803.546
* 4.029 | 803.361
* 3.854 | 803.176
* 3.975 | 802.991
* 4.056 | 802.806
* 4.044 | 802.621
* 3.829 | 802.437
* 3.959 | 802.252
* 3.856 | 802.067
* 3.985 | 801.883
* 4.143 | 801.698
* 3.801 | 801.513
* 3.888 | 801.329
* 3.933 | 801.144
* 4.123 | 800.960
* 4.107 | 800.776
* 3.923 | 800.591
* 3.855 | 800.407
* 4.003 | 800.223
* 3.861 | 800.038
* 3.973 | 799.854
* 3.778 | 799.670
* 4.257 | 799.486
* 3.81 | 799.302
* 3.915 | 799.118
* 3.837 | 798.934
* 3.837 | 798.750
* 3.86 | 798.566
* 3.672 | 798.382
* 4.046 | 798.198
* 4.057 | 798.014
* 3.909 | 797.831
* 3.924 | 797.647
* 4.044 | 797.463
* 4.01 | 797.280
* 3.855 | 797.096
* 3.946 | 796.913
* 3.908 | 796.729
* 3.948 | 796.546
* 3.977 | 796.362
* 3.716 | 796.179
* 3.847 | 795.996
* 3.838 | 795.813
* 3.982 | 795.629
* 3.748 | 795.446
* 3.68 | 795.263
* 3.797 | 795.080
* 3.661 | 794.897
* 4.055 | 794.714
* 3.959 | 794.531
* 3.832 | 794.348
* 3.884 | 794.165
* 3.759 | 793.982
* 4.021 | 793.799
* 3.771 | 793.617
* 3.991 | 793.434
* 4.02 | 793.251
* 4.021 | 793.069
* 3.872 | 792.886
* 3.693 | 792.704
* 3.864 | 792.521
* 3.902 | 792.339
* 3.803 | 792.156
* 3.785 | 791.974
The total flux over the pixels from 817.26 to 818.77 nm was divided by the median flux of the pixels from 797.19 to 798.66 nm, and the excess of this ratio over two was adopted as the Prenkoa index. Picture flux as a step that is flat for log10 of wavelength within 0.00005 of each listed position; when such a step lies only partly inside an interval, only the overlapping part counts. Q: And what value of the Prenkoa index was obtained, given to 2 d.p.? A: 5.91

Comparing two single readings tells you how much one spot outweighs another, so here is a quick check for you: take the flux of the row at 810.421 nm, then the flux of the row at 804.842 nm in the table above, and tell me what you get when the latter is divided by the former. 0.93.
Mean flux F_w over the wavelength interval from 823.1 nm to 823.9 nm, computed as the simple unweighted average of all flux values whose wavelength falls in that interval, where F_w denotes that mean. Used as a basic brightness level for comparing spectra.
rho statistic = 4.09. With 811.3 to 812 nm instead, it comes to 4.06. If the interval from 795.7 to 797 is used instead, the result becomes 3.88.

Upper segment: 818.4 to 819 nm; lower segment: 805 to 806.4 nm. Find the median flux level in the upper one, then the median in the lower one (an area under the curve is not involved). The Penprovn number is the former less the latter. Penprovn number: -0.73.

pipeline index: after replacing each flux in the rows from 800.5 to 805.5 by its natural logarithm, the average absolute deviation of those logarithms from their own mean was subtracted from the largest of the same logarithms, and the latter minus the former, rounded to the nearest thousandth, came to 1.401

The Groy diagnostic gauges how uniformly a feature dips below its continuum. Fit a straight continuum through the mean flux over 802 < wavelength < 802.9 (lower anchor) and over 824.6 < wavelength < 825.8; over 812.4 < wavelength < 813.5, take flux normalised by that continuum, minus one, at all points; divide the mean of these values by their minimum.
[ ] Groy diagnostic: 2.0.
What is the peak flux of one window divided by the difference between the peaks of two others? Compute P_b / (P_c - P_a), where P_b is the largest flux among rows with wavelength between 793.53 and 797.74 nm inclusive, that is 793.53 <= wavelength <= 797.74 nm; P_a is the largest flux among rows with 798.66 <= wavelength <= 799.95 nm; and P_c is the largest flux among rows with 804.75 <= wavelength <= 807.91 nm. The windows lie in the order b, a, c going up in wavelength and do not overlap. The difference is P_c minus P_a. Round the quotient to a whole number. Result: -104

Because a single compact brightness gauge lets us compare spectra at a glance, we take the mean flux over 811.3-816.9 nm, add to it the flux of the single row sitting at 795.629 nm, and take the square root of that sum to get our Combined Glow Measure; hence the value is 2.84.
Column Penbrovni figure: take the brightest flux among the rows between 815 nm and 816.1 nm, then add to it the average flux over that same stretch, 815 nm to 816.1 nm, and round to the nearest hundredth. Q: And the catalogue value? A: 8.36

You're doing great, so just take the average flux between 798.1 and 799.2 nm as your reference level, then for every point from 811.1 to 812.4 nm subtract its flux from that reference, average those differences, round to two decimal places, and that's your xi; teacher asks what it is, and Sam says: -0.16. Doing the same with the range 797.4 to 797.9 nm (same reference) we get -0.10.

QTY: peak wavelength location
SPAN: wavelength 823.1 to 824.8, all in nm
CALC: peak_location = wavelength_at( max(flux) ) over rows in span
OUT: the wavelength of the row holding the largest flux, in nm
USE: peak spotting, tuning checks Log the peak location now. 823.969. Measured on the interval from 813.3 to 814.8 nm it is 813.787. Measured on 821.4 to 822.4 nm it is 821.506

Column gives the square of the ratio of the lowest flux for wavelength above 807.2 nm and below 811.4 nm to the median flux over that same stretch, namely 0.86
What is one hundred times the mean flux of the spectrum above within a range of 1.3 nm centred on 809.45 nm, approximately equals 402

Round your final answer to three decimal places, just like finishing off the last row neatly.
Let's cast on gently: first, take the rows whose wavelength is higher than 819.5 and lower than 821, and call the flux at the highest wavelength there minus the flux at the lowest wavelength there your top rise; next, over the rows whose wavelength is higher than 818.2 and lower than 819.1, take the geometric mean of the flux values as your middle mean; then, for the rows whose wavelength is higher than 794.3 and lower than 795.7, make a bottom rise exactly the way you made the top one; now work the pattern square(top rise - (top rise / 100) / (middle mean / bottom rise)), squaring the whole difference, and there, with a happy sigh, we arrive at 0.010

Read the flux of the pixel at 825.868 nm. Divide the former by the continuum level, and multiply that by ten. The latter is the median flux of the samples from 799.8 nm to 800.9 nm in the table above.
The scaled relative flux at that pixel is 10.1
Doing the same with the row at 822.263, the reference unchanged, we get 10.0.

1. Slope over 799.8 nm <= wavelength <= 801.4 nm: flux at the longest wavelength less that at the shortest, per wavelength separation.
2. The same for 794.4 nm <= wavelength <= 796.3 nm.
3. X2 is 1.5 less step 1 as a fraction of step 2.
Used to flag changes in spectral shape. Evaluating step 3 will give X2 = 1.1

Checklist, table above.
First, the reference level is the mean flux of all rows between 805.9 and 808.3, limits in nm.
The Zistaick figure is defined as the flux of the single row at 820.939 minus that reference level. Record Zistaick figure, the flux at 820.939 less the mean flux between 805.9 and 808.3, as 0.14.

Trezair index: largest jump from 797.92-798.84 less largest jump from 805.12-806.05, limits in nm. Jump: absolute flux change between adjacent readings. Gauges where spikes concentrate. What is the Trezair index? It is 0.3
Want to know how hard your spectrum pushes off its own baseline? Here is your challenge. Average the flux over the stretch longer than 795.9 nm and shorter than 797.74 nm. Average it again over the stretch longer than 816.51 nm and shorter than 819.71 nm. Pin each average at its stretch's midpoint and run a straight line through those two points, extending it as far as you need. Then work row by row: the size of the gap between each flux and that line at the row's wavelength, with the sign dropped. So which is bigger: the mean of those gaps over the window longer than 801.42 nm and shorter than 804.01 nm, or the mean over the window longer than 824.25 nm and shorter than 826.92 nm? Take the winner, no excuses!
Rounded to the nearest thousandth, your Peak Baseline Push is 0.105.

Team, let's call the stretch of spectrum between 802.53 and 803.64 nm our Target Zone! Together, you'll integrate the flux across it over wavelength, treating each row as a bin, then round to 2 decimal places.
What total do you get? 4.40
